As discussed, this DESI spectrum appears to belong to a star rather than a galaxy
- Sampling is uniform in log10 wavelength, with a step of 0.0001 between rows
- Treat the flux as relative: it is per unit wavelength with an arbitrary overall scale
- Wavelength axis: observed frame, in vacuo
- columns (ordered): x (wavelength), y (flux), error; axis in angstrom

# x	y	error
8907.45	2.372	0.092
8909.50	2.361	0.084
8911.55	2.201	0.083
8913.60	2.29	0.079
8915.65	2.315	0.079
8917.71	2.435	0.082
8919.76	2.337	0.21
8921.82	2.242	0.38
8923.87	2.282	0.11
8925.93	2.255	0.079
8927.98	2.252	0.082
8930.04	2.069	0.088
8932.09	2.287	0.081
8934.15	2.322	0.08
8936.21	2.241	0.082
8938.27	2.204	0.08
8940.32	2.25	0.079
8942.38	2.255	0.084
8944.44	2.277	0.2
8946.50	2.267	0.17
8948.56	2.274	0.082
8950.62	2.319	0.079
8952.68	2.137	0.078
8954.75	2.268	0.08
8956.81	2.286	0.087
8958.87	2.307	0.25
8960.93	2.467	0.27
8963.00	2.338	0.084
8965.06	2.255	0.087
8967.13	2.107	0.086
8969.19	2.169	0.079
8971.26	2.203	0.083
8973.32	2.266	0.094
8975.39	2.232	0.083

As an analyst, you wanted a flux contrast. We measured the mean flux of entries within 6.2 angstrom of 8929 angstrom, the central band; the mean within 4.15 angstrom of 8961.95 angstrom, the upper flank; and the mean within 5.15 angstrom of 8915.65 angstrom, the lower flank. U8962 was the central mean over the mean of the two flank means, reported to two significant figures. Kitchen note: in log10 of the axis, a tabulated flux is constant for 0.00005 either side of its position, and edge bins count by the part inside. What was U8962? 0.96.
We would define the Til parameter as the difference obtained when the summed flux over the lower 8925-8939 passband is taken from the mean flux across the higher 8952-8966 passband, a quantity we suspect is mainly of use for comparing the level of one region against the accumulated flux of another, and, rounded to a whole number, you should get -13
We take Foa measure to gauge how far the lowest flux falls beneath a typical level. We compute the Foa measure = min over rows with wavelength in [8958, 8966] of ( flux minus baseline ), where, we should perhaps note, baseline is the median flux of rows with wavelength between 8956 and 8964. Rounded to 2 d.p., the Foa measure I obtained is -0.07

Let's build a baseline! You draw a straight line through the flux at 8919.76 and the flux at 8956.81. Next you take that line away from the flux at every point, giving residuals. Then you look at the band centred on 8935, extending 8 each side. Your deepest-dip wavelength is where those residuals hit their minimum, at 8930.04 angstrom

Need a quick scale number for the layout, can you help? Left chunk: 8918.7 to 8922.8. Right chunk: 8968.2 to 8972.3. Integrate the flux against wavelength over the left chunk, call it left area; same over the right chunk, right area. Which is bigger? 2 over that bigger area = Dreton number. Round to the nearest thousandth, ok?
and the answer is 0.213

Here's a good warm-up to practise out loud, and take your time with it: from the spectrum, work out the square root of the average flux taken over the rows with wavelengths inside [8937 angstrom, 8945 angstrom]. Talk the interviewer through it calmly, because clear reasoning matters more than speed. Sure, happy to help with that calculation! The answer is 1.50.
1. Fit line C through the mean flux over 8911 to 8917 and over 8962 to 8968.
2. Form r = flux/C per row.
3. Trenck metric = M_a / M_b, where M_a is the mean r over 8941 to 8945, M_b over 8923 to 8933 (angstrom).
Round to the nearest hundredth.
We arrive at 1.02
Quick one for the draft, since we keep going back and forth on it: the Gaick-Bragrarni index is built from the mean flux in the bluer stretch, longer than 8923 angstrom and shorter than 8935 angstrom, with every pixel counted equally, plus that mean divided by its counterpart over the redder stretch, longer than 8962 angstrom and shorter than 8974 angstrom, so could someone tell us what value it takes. 3.25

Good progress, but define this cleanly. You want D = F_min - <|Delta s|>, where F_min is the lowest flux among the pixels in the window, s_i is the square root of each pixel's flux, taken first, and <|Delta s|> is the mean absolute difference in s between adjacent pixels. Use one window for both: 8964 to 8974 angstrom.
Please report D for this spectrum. 2.08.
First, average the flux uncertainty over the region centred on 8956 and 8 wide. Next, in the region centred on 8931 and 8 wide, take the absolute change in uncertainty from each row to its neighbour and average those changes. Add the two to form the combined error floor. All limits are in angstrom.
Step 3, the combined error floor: 0.13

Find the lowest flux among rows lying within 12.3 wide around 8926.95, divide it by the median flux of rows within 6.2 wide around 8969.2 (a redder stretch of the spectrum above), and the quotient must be 0.95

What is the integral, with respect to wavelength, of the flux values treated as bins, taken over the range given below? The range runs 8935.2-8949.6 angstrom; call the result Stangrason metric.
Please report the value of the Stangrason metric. 32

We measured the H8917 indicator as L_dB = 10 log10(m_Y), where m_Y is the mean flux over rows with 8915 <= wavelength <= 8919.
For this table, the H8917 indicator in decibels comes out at 3.76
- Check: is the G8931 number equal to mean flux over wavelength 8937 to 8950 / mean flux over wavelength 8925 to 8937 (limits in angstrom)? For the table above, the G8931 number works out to 1.01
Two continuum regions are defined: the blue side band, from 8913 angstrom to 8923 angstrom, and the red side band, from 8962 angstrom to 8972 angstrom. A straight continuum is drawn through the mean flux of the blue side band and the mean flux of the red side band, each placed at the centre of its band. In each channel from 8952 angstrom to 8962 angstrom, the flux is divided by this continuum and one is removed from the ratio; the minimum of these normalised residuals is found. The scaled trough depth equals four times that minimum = -0.19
